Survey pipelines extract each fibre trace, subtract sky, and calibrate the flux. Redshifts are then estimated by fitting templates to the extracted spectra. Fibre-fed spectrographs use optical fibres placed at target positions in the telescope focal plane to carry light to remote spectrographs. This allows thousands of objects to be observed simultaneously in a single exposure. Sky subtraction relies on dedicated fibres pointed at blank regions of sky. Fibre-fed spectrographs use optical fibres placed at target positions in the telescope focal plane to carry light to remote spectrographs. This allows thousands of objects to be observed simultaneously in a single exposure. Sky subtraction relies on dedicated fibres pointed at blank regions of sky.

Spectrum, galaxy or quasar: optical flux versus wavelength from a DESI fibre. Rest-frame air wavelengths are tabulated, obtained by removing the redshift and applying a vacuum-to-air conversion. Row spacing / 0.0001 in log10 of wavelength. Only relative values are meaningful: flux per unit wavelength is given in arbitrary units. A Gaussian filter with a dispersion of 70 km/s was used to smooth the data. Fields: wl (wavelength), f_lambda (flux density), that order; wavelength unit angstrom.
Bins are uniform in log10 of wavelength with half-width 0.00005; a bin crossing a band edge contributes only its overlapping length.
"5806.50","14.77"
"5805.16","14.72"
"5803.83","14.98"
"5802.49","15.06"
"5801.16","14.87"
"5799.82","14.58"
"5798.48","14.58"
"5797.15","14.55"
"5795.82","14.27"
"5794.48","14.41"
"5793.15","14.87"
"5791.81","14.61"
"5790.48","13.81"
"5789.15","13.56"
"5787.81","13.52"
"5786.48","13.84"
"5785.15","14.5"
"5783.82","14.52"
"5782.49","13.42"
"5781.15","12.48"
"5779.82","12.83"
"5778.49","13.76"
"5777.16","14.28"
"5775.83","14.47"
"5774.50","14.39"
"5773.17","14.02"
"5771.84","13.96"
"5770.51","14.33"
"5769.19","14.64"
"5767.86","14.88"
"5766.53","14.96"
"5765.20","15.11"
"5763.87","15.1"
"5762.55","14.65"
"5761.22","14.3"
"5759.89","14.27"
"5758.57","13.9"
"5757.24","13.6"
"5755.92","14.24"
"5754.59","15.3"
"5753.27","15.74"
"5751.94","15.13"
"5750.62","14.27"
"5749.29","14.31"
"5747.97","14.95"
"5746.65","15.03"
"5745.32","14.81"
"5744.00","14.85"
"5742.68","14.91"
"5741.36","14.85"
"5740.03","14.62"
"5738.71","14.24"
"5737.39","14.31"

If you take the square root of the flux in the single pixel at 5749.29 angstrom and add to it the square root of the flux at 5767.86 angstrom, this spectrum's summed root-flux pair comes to 7.64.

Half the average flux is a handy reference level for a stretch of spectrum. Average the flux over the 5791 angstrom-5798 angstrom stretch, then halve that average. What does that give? 7.27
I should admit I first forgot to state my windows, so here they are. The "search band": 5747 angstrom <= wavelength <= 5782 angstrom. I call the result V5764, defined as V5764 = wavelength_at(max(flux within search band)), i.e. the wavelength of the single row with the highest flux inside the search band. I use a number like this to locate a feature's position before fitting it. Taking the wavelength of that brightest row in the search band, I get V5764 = 5753.27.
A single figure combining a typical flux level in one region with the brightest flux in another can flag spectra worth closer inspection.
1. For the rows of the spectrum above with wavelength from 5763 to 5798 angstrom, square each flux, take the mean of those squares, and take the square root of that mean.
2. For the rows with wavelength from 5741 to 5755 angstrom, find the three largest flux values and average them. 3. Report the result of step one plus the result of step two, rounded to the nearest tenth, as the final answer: 29.6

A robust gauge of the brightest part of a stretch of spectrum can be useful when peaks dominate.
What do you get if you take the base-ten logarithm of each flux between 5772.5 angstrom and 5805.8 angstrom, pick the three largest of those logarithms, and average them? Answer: 1.18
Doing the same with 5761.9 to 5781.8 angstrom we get 1.18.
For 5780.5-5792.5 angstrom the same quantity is 1.16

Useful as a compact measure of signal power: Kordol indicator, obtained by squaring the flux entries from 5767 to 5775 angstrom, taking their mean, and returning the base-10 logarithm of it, 2.32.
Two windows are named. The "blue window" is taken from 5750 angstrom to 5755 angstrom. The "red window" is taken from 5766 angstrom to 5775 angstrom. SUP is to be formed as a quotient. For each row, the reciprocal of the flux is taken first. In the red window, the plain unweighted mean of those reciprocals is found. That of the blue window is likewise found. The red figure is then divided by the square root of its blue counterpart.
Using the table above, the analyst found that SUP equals 0.269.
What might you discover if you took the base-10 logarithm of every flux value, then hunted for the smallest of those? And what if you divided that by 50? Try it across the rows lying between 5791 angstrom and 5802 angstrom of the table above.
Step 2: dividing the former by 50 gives 0.0231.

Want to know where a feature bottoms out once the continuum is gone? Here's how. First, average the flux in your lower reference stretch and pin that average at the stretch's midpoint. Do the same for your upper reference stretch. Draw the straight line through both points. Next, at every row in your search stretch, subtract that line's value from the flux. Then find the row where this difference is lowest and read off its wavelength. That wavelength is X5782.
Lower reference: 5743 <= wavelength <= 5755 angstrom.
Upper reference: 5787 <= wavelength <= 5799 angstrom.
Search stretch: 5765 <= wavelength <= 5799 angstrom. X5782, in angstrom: 5781.15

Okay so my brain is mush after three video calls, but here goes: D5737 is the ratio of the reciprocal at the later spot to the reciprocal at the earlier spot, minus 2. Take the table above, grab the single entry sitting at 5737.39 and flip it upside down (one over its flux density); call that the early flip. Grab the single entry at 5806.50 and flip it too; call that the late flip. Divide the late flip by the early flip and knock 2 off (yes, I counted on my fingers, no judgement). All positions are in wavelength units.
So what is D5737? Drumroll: -1.03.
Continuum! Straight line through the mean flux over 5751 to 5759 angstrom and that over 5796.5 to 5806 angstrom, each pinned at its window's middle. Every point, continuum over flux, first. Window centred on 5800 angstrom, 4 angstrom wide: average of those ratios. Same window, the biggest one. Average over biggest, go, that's 0.99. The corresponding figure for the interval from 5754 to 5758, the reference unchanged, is 0.95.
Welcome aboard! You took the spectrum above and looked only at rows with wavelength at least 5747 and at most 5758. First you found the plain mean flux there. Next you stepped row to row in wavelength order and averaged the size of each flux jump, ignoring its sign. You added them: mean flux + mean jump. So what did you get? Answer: 15.3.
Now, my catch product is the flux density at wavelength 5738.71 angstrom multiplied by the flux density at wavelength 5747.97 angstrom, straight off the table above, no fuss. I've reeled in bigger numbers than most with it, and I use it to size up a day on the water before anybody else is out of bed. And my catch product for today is 213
